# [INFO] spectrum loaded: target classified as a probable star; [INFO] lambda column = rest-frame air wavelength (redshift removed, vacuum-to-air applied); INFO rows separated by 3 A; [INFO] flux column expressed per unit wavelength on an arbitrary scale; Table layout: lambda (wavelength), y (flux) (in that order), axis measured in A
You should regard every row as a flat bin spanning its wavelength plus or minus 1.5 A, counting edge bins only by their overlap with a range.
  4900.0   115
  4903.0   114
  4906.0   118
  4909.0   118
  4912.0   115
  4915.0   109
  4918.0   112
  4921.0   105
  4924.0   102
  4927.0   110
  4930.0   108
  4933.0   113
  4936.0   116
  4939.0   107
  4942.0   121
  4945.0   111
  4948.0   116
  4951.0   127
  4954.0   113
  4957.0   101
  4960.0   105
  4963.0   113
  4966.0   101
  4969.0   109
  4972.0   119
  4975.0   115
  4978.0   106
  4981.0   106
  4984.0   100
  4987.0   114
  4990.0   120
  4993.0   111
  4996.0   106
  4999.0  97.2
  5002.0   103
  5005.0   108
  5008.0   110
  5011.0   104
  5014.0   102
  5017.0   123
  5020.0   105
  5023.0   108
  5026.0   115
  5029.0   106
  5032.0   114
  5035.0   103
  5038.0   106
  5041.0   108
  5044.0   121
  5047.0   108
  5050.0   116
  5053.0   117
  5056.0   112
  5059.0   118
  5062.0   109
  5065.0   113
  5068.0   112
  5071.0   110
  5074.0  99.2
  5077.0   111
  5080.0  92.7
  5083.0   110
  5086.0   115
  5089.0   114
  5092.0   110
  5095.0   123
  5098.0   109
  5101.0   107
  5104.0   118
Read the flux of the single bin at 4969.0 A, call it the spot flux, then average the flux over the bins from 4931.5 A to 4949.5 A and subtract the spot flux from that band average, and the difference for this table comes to 5.0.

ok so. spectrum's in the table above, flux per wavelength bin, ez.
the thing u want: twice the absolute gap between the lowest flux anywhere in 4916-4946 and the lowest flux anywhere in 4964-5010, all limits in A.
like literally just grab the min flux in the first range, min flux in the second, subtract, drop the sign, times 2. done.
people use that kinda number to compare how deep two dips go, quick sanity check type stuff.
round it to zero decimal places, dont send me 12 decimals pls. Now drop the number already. 10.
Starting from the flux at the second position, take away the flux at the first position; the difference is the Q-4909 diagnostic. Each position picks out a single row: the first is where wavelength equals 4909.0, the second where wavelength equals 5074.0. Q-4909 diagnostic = -19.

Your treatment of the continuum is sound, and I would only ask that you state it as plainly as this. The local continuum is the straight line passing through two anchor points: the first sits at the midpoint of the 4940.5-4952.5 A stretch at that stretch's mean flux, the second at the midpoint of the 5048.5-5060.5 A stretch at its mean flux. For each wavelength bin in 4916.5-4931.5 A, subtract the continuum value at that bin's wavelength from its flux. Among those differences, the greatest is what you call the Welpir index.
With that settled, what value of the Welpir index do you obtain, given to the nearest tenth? -7.5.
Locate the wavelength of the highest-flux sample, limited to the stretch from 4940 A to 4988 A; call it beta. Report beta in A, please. 4951.0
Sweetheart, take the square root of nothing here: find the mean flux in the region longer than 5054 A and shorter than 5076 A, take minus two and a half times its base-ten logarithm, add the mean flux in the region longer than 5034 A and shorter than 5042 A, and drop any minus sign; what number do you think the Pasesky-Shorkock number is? 101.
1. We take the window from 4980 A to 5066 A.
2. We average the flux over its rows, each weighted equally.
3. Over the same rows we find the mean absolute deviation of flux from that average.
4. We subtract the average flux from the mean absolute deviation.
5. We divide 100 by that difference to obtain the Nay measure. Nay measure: -0.957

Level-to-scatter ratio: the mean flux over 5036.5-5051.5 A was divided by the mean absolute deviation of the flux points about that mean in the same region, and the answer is 20.9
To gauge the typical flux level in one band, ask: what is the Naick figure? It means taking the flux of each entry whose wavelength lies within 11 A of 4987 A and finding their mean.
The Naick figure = 109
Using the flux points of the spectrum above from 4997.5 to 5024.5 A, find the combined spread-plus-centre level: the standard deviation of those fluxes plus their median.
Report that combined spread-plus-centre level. 112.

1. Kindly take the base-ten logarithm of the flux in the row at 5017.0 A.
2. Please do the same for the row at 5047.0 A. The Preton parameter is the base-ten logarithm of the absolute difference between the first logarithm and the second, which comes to -1.25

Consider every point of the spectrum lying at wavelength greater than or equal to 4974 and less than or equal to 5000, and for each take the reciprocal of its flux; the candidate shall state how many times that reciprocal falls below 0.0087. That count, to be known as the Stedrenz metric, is 2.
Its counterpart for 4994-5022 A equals 1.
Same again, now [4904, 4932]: 3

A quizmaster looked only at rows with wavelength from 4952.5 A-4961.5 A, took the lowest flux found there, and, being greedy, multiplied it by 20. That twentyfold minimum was 2020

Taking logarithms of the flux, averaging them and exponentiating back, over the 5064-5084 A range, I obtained 107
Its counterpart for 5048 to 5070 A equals 114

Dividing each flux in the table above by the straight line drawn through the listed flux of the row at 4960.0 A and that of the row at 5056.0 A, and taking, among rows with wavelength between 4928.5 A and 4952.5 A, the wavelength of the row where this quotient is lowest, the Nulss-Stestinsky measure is 4939.0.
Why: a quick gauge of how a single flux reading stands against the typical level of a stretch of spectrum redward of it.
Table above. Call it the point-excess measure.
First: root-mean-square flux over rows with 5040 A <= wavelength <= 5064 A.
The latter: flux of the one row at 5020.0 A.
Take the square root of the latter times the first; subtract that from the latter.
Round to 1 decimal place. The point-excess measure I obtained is -4.3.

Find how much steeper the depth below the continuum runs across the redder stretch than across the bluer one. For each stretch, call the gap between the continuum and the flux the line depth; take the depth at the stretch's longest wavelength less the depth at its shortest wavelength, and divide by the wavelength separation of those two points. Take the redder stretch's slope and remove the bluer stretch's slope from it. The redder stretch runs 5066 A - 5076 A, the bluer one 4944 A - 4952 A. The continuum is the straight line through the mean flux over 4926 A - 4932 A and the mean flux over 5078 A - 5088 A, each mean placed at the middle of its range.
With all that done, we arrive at 4.8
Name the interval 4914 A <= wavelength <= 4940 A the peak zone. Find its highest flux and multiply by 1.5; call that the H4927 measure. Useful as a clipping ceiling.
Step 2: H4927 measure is 174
